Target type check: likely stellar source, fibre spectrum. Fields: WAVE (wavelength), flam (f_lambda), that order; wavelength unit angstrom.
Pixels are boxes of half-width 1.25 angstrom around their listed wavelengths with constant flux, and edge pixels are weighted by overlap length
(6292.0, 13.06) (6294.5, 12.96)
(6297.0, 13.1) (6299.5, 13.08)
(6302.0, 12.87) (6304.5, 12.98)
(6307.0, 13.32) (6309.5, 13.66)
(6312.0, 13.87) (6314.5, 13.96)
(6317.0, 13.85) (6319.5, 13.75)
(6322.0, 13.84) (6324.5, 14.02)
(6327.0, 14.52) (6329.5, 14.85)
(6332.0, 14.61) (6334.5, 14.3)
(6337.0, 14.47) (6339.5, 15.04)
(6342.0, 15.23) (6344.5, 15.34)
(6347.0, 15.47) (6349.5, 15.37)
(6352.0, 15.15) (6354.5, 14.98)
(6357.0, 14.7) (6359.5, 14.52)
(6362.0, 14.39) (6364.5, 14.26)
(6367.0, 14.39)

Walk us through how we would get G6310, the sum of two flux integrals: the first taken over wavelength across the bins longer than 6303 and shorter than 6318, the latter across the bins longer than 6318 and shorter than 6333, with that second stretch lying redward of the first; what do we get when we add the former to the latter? 418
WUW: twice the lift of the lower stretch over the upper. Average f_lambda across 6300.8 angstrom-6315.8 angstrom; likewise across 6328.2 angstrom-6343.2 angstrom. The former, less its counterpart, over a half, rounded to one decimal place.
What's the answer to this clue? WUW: -2.6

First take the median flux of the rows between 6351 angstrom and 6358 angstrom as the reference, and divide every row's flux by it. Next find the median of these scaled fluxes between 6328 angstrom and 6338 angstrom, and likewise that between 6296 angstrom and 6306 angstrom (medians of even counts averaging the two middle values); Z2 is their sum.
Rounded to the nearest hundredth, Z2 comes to 1.84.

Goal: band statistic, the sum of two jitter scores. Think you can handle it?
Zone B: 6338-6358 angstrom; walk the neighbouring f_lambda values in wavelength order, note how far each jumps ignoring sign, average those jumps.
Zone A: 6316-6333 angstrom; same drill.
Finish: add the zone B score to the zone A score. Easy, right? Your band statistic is 0.41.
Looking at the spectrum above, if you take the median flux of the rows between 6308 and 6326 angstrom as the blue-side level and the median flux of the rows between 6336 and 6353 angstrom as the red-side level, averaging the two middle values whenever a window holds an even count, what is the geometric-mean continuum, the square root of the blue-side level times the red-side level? 14.5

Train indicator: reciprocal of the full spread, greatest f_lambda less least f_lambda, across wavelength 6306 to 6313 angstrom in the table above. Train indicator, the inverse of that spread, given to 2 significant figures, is 1.8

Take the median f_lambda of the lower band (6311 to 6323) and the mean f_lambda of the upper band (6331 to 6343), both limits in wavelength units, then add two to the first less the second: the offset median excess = 1.1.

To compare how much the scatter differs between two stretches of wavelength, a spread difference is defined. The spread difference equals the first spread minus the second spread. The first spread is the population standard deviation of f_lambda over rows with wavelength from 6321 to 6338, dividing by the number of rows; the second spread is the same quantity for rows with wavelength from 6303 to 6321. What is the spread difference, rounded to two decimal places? 0.00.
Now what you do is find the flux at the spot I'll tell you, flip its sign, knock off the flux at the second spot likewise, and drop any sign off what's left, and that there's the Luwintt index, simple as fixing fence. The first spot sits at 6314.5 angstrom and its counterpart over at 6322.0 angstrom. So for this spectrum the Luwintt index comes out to 27.8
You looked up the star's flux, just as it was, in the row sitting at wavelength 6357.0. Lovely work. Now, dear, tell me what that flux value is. 14.7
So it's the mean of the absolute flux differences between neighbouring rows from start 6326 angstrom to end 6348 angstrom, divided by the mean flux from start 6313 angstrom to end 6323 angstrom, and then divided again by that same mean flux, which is 0.0013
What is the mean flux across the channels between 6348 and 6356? 15.2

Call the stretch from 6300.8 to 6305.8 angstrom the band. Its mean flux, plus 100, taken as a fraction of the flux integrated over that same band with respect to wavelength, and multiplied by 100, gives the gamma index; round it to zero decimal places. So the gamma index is 175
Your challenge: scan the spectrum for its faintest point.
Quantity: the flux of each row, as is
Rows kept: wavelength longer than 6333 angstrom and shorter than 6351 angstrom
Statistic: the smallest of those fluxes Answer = 14.3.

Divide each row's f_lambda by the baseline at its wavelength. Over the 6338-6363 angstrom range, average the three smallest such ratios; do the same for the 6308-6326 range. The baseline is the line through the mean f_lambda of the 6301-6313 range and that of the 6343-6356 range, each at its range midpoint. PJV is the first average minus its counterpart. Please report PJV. -0.064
